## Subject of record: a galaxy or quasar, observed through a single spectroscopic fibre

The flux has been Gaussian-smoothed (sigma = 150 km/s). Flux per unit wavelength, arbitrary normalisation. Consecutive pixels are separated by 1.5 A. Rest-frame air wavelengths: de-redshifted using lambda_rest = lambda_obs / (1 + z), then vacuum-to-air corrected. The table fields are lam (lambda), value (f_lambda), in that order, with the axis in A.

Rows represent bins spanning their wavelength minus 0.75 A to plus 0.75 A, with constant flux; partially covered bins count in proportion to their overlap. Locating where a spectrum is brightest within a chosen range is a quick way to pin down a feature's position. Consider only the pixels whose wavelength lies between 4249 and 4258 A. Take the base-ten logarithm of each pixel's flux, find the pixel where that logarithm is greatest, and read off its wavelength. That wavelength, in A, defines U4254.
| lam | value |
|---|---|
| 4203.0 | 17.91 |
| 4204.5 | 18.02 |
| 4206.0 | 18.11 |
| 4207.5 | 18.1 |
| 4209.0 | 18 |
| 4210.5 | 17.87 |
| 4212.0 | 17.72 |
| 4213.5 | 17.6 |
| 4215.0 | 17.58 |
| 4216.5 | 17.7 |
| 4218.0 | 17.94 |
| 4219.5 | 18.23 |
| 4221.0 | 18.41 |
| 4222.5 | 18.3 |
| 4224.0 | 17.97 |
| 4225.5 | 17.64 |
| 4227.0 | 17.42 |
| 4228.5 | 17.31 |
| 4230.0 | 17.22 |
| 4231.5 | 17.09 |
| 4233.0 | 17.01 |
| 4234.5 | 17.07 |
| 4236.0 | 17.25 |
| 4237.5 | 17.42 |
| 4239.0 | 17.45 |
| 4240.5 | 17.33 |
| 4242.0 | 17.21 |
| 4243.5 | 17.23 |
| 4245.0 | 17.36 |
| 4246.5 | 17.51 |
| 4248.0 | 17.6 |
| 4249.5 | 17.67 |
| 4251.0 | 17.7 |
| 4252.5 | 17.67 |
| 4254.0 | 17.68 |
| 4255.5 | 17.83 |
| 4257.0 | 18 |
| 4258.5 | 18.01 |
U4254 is 4257.0 A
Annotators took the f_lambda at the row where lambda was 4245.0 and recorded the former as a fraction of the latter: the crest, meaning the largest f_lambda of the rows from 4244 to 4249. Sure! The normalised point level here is 0.99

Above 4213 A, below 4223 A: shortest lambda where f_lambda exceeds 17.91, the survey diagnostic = 4218.0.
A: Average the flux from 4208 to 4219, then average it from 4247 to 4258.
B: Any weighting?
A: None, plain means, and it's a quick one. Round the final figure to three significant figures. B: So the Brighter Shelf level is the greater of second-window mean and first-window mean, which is 17.8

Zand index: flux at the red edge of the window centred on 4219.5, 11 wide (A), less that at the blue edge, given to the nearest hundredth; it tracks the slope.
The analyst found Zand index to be 0.39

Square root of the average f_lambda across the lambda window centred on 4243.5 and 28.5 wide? 4.18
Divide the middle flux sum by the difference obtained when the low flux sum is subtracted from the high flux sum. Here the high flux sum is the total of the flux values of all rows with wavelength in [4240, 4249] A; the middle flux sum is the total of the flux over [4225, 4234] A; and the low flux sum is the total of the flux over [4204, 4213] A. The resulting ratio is -29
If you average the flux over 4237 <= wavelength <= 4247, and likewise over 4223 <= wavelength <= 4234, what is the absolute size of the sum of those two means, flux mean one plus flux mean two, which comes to 34.7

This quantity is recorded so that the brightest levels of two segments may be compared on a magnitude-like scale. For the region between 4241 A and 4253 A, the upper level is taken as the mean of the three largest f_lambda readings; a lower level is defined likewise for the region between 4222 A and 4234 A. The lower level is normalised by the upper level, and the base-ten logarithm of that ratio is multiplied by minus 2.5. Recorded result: -0.02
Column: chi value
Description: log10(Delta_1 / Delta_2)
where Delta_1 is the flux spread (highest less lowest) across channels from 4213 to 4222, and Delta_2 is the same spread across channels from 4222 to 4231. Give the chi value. -0.11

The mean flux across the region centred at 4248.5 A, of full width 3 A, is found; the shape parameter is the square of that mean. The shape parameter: 311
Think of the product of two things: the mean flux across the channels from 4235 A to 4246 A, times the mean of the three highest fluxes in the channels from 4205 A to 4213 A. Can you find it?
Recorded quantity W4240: 313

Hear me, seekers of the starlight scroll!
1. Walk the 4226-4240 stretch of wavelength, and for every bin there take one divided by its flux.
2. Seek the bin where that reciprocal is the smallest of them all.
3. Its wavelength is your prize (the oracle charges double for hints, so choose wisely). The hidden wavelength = 4239.0 A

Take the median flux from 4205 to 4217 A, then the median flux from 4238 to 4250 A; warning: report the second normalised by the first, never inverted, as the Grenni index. 0.98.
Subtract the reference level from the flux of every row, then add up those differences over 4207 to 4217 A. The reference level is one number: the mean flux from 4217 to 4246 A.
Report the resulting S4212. 1.9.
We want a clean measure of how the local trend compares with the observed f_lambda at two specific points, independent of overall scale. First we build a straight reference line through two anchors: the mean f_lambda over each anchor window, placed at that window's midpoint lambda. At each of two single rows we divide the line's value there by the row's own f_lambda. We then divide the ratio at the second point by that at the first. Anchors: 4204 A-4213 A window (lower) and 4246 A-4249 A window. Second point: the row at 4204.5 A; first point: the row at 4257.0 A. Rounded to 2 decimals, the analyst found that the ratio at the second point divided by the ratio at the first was 1.03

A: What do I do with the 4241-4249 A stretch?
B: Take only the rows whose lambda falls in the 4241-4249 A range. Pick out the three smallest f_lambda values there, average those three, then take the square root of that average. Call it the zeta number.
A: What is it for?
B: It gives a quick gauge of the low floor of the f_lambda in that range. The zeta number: 4.16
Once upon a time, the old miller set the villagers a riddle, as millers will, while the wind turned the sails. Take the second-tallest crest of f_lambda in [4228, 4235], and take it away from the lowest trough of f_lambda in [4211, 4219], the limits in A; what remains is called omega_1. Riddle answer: 0.4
